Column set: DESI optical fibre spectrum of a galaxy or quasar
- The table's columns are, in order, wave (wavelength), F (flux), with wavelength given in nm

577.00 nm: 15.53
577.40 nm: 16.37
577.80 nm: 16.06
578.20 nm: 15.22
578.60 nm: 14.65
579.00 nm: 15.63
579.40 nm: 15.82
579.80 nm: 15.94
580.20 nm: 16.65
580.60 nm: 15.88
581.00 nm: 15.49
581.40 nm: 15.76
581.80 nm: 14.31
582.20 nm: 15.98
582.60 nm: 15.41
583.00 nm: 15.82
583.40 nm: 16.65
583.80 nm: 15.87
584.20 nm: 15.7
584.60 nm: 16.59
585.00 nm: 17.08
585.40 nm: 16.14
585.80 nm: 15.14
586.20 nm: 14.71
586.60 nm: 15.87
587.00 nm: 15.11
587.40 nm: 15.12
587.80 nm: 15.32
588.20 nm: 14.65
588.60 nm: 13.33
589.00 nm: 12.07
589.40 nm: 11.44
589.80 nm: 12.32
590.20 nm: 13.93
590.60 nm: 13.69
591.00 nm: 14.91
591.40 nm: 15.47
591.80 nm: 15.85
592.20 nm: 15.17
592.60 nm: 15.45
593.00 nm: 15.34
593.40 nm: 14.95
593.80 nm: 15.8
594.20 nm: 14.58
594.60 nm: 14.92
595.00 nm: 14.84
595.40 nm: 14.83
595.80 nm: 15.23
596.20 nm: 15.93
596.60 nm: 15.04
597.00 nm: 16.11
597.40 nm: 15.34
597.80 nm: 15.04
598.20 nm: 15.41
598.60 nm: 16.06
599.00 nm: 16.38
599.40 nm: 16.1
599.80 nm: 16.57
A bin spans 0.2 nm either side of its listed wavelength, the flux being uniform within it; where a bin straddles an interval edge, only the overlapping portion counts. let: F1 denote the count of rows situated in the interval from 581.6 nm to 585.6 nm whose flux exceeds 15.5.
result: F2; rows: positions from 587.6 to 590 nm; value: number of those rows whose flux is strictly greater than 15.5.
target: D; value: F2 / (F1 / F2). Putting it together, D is 0.0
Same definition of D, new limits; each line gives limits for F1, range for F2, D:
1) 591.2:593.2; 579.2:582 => 25.0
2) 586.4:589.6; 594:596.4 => 1.0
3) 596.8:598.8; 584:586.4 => 8.0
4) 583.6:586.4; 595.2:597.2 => 0.8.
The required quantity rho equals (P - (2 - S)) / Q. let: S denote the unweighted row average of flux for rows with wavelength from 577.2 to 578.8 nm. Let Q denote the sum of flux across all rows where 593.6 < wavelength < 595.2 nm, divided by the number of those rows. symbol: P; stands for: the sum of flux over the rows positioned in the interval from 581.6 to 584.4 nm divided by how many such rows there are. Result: 1.95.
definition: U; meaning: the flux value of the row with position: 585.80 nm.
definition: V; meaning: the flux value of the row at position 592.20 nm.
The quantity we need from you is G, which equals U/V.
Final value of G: 1.00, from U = 15.14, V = 15.17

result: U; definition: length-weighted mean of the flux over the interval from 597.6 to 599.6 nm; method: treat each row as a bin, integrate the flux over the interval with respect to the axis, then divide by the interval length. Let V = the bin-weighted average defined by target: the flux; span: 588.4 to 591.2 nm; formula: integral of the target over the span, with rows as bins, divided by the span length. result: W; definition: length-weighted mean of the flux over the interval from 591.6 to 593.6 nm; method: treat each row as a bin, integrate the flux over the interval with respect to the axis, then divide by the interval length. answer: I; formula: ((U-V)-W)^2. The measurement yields 160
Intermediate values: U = 15.8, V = 13.10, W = 15.4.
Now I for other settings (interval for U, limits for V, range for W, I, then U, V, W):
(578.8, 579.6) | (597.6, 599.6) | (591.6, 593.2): 241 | 15.7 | 15.80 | 15.5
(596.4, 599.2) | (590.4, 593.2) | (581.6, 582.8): 217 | 15.6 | 15.13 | 15.2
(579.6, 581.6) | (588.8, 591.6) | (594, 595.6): 150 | 15.9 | 13.40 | 14.8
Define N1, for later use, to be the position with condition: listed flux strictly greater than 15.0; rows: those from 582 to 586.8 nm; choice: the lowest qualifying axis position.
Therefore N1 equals 582.20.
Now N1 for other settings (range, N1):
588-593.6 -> 591.40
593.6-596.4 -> 593.80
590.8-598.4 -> 591.40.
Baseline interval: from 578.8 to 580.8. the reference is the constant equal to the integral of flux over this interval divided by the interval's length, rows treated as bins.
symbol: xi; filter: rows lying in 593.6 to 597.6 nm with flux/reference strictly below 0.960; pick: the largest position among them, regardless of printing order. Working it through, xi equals 597.40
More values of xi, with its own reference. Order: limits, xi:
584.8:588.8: 588.60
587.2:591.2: 591.00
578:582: 581.80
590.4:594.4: 594.20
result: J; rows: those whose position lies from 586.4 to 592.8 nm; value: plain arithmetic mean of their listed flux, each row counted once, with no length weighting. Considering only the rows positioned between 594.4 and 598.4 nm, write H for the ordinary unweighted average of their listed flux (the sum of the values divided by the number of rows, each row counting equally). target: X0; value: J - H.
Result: -0.9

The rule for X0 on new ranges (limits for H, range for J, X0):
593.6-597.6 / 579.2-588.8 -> 0.3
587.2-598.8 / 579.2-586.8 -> 1.1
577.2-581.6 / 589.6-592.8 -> -1.2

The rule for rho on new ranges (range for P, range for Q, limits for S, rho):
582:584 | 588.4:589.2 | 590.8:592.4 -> 2.31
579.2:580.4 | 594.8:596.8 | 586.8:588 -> 1.93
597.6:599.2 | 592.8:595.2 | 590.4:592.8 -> 1.91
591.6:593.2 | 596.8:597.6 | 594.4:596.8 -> 1.82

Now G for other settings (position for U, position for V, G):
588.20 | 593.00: 0.96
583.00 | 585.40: 0.98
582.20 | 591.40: 1.03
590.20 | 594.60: 0.93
